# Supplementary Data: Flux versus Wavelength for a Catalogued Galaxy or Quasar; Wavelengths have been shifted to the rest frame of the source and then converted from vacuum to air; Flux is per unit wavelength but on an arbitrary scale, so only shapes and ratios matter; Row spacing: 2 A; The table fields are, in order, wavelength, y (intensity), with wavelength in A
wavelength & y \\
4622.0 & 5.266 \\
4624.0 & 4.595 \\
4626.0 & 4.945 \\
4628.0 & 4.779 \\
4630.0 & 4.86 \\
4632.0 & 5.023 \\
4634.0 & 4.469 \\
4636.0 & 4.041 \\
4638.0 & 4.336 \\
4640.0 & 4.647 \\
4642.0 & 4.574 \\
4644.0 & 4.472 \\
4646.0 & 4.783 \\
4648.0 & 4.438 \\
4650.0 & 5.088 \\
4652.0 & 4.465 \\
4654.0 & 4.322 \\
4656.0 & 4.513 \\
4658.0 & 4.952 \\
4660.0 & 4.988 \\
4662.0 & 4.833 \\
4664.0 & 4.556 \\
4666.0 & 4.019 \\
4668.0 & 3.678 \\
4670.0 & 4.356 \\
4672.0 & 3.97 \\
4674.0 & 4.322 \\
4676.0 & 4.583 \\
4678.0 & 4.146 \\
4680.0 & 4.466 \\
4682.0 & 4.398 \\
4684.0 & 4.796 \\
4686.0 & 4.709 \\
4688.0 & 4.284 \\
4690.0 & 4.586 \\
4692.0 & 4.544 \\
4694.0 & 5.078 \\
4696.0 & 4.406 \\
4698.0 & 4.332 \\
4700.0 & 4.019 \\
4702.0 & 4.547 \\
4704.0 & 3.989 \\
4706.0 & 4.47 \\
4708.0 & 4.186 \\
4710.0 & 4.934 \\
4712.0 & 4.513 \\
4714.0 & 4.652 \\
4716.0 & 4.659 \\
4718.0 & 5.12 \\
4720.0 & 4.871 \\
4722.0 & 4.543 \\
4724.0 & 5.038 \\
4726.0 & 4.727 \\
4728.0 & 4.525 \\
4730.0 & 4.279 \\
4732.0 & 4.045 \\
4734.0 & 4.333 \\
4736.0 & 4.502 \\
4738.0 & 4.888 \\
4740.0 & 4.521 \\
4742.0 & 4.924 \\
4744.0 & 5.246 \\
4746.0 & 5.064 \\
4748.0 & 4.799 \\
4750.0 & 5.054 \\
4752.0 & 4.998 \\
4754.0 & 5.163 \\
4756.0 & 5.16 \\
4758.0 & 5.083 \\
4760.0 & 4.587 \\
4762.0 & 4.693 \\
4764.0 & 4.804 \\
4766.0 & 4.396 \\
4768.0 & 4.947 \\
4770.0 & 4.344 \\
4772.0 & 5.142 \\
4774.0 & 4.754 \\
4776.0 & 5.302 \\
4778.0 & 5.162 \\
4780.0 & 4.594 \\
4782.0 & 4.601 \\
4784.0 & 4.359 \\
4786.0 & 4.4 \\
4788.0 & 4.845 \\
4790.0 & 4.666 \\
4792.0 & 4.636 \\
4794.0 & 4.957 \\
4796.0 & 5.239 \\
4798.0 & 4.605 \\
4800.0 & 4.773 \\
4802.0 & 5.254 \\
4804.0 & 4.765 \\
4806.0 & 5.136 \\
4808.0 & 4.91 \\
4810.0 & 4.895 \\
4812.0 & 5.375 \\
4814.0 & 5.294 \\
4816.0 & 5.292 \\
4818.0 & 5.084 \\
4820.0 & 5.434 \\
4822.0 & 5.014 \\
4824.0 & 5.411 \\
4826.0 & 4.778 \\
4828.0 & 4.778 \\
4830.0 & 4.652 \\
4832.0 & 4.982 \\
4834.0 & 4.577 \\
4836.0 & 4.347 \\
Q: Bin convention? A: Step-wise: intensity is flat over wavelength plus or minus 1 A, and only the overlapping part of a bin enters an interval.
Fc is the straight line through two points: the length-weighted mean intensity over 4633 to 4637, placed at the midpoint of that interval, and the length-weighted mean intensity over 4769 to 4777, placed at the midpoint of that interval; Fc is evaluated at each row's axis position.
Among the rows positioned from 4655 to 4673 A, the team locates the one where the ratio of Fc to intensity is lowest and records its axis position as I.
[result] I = 4660.0 A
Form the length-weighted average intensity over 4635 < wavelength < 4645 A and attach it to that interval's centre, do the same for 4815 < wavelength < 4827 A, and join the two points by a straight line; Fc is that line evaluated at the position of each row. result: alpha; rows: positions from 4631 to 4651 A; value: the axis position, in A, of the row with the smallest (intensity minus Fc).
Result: 4636.0 A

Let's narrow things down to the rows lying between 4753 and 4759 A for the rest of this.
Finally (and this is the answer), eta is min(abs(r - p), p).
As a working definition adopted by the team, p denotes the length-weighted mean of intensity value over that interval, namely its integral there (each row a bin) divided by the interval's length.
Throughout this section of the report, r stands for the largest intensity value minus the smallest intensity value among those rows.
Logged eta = 5.1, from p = 5.1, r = 0.1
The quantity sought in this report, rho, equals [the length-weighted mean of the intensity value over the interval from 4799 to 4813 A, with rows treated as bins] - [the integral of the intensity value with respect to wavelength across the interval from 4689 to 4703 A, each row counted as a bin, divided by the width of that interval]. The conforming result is 0.51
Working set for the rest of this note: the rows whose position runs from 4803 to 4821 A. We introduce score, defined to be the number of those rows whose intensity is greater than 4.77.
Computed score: 8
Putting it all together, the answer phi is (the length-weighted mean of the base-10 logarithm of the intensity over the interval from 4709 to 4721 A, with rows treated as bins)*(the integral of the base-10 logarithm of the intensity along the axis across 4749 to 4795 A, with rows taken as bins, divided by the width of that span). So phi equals 0.463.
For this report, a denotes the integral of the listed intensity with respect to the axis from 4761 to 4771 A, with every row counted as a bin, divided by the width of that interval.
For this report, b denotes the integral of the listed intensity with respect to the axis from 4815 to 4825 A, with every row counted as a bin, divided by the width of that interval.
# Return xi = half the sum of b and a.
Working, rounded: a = 4.64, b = 5.25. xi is 4.94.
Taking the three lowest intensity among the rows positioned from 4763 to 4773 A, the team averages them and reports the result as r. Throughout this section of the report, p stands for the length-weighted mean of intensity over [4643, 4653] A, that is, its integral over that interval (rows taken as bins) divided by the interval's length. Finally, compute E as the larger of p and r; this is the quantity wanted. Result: 4.65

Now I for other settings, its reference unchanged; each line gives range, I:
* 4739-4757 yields 4744.0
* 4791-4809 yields 4796.0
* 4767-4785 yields 4776.0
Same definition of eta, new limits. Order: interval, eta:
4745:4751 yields 4.7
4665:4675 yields 3.4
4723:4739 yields 3.5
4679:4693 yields 4.0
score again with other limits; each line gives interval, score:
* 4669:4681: 0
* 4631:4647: 2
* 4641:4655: 2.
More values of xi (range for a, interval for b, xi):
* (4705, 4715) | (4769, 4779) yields 4.75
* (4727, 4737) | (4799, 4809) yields 4.65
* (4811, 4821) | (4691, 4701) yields 4.89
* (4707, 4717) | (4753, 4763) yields 4.76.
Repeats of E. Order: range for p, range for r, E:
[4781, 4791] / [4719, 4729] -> 4.60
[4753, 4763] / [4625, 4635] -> 4.94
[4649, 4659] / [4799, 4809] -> 4.82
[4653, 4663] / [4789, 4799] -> 4.72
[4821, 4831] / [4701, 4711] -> 4.93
